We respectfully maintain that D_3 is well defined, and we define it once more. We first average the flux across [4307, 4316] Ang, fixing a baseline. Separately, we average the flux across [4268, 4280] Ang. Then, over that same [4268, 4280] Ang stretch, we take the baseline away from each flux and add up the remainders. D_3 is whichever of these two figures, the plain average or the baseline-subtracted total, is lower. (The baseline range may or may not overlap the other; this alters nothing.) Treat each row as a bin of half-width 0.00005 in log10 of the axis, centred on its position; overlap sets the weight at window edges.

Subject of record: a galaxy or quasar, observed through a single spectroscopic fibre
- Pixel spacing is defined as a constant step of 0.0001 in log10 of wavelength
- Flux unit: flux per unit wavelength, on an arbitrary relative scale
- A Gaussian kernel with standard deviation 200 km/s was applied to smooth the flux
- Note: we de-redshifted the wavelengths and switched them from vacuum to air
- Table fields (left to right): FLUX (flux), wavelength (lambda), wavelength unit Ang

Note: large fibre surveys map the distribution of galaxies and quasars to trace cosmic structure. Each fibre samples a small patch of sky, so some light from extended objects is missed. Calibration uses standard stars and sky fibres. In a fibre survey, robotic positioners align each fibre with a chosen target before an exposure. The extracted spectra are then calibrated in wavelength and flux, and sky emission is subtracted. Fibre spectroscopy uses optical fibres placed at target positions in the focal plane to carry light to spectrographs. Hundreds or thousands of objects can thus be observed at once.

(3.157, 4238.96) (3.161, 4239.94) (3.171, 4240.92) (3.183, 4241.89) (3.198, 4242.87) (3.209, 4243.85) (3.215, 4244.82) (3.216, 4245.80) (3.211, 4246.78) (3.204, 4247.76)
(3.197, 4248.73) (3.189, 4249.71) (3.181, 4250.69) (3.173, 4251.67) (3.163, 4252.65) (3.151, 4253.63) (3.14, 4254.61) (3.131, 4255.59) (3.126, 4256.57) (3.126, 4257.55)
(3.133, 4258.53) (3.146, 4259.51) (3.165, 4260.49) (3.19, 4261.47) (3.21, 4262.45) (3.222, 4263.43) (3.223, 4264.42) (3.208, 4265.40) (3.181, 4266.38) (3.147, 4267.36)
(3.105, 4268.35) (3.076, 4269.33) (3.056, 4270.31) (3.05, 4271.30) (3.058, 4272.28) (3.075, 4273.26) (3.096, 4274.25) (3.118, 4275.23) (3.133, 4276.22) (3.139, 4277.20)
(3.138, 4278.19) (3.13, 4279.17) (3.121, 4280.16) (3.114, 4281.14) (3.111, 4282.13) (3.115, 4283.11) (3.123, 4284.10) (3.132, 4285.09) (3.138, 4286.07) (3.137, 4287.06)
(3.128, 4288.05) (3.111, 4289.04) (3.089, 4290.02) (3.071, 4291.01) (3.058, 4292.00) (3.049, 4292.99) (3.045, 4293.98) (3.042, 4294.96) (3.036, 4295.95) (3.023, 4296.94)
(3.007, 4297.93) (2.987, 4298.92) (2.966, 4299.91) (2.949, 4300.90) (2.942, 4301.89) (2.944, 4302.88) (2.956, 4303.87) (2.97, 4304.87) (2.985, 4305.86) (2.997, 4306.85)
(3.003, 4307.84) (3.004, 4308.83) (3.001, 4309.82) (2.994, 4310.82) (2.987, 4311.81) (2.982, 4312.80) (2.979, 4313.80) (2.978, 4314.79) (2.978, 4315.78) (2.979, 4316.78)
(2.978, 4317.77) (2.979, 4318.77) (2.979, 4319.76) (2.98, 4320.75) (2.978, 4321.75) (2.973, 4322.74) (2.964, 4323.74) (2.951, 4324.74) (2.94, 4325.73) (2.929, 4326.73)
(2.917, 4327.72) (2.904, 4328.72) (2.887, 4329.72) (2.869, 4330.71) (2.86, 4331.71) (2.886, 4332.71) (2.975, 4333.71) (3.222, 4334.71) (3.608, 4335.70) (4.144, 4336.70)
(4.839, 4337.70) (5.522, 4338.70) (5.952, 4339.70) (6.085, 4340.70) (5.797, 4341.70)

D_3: 1.3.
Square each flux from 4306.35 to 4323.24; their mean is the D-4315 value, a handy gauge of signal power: 8.91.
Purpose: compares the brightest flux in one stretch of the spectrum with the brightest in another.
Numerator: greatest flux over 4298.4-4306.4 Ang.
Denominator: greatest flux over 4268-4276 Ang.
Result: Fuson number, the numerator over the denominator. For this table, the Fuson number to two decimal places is 0.96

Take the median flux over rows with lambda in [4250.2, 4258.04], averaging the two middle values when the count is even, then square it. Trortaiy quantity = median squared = 9.9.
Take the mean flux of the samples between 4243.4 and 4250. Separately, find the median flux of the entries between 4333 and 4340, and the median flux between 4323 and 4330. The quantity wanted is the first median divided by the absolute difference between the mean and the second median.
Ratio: 15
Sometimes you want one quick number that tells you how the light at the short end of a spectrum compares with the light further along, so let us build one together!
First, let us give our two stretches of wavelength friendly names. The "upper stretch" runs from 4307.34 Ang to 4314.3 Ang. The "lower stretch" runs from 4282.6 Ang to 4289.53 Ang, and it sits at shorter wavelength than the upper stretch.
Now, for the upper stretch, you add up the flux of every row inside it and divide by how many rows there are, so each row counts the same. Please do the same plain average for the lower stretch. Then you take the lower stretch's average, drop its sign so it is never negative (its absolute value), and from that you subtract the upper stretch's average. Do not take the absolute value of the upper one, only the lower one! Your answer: 0.13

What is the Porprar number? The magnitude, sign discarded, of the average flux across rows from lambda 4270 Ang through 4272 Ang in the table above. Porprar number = 3.05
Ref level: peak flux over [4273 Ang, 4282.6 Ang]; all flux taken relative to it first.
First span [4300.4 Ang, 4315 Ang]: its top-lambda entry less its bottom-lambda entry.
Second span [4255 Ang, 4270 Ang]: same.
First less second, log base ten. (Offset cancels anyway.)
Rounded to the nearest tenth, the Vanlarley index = -1.1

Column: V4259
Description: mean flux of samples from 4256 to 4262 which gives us 3.15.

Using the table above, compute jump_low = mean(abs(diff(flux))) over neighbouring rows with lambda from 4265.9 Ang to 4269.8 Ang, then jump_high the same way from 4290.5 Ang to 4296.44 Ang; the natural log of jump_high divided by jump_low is -1.6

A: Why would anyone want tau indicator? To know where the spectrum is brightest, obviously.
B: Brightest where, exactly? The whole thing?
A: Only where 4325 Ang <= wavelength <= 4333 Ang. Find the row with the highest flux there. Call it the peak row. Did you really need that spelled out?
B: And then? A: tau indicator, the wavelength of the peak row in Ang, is 4325.73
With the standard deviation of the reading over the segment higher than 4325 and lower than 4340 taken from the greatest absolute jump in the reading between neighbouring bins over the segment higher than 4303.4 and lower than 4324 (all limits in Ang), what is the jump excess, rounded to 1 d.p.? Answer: -1.0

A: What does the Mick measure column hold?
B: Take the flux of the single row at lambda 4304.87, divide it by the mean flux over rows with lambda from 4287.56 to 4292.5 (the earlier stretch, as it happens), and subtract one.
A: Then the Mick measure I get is -0.039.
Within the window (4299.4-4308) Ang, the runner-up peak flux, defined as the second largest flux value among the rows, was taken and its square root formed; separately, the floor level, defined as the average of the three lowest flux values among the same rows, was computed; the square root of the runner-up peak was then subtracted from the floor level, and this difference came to 1.21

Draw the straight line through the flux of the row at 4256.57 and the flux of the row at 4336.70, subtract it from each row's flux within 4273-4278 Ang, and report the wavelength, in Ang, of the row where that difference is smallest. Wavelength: 4273.26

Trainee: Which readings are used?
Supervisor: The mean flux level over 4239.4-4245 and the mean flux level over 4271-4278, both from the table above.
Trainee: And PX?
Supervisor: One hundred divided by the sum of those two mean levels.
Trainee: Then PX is 15.9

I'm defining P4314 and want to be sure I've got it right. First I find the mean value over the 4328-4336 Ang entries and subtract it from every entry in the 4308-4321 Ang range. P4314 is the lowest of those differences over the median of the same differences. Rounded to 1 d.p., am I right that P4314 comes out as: 1.0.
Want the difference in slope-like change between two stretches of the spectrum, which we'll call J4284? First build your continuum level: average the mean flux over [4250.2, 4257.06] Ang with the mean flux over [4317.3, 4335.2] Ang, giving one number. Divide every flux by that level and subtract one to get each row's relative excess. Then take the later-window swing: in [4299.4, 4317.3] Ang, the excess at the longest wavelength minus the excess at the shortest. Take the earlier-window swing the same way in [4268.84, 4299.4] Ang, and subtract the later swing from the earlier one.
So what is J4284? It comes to -0.03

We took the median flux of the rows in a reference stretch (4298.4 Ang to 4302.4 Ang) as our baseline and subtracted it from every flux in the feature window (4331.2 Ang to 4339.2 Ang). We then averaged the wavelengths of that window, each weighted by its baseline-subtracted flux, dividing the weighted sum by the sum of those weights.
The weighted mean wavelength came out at 4337.7 Ang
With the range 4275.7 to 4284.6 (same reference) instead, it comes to 4280.0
